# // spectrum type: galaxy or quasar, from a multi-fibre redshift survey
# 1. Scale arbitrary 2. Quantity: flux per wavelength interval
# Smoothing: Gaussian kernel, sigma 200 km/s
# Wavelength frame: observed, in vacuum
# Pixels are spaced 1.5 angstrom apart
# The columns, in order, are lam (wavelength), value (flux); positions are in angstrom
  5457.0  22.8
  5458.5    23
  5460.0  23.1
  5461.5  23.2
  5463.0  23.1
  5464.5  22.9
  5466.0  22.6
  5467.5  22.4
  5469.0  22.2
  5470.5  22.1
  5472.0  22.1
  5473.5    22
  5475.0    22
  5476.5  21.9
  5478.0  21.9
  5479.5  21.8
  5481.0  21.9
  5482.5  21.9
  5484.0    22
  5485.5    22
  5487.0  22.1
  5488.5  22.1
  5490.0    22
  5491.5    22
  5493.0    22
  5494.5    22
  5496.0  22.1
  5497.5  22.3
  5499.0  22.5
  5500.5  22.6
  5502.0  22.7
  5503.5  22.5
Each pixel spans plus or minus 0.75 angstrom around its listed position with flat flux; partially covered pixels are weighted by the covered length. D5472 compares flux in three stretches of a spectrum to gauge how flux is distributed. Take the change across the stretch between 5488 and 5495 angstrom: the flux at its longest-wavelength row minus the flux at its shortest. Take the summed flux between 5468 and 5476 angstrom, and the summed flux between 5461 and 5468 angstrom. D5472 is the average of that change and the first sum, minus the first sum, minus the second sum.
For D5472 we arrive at -169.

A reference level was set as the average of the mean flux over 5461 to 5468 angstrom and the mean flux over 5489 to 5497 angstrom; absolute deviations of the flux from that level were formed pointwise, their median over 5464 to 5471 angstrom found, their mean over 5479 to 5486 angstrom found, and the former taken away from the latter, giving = 0.28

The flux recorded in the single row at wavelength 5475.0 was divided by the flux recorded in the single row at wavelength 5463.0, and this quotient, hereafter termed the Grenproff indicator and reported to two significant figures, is 0.95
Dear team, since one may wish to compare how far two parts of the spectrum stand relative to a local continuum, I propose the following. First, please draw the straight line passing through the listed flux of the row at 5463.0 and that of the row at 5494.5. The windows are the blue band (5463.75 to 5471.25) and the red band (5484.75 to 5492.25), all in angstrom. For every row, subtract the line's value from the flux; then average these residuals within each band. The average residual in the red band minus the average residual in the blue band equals 0.33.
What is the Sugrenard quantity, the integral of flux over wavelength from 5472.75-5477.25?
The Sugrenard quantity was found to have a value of 99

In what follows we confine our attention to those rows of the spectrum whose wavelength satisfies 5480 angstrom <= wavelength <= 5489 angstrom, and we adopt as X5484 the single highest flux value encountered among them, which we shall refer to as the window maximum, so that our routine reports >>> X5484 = 22.1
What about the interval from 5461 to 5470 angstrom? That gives 23.2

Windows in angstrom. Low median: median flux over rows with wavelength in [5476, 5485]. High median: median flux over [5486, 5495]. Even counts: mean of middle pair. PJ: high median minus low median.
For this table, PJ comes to 0.1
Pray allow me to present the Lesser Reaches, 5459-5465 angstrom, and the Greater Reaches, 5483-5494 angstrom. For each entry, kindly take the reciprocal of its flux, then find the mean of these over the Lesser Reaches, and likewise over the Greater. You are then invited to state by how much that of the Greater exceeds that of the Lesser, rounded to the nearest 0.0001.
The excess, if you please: 0.0021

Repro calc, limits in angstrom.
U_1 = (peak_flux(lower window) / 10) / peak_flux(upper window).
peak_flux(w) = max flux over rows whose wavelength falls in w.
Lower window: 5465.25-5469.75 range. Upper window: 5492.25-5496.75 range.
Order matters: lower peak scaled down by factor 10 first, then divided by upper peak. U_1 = 0.102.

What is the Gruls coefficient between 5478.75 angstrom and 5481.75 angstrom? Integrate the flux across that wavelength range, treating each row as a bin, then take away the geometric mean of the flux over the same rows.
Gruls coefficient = 43.7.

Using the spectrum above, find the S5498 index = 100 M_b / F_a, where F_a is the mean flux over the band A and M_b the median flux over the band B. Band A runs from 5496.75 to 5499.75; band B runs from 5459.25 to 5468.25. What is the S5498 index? 103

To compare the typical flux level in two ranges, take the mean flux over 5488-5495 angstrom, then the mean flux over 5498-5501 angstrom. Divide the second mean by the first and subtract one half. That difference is 0.52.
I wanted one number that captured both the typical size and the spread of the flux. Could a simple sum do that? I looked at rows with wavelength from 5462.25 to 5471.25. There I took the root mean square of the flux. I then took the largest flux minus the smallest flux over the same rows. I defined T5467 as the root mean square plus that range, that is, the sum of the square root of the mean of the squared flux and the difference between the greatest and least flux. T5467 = 23.6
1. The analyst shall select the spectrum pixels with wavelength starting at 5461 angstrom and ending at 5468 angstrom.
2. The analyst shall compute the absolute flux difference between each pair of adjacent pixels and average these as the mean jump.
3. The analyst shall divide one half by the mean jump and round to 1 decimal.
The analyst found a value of 2.5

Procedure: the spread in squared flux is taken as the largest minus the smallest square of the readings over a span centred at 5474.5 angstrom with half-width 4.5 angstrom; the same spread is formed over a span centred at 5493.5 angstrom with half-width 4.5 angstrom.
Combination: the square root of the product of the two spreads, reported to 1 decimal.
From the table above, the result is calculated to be 10.8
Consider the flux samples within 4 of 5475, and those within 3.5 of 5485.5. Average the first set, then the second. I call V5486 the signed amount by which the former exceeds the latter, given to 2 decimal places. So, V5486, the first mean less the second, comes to -0.04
